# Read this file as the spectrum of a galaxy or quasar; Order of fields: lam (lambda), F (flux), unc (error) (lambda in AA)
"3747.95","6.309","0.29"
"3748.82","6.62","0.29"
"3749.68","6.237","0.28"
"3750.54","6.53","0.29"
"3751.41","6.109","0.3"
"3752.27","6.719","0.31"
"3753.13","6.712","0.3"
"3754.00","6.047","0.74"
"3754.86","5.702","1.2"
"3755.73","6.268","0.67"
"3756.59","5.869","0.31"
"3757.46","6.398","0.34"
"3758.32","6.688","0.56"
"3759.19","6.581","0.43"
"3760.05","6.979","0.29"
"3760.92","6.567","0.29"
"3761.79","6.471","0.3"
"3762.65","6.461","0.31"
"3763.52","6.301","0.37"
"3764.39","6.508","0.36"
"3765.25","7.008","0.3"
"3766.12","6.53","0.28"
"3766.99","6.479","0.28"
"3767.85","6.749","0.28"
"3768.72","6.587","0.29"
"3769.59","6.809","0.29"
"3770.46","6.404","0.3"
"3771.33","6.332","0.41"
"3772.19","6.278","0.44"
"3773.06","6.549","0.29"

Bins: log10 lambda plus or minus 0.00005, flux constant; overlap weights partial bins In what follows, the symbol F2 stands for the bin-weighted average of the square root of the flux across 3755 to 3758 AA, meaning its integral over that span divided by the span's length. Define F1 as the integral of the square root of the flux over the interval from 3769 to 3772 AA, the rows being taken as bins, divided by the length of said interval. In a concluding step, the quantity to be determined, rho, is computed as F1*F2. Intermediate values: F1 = 2.55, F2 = 2.48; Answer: 6.33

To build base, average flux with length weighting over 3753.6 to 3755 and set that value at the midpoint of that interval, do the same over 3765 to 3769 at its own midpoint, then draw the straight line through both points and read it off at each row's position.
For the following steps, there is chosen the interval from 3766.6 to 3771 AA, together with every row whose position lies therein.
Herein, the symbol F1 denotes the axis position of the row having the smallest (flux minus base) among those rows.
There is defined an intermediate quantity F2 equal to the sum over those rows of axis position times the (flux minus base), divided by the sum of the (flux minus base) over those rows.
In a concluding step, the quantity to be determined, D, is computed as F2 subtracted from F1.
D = 1.1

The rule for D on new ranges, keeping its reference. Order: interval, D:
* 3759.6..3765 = 3.4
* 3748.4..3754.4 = 3.0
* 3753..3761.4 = -2.6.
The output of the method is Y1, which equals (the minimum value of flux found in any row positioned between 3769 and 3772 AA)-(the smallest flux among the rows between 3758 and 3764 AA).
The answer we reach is 0.03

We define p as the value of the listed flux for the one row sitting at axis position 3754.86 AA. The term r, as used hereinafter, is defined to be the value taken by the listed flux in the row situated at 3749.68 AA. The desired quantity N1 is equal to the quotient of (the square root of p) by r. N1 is 0.383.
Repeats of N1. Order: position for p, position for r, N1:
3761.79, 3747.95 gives 0.403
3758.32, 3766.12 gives 0.396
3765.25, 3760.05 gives 0.379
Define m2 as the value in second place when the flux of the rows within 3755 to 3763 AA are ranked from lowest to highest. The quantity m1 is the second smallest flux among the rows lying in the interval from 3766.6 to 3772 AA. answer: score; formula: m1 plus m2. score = 12.7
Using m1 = 6.404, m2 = 6.268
